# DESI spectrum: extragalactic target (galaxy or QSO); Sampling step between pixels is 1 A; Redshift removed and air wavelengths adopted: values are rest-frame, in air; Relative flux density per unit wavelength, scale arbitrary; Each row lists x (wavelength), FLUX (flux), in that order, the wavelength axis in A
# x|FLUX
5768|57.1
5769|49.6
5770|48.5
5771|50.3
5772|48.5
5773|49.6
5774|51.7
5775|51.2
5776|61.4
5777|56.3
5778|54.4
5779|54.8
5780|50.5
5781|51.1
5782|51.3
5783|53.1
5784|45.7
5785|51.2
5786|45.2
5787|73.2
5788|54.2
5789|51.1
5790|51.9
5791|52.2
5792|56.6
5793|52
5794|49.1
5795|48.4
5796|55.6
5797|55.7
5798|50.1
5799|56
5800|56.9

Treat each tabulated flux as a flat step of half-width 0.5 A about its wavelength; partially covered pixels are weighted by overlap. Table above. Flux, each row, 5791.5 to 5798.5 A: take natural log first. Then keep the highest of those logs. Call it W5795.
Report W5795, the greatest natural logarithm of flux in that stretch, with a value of 4.04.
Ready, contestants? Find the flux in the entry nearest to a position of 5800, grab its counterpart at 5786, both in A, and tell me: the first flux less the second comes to 11.7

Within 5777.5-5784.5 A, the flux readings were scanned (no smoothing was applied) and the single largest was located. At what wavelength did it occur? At 5779 A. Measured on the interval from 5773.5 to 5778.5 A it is 5776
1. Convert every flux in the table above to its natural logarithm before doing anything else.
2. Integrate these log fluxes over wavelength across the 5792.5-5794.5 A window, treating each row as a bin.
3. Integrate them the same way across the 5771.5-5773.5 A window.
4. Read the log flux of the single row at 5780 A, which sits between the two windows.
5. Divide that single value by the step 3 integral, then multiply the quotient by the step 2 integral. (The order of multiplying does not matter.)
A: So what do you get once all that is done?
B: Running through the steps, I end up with 3.95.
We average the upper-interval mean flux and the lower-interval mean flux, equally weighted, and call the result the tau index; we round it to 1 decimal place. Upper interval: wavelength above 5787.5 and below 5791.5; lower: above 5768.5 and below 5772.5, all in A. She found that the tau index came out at 50.8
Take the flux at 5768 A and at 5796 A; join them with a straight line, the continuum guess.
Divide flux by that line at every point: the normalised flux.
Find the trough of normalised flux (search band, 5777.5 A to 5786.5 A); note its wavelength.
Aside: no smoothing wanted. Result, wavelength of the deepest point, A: 5786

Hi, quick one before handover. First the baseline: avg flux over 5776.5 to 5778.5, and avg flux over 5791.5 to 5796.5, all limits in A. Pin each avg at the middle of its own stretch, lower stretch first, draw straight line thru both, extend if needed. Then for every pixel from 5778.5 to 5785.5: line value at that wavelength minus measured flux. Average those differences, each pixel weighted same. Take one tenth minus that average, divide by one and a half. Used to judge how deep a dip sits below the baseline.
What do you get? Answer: -2.2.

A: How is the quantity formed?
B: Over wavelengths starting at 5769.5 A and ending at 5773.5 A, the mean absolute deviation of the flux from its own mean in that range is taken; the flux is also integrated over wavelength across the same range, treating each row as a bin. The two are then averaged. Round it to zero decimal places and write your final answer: 99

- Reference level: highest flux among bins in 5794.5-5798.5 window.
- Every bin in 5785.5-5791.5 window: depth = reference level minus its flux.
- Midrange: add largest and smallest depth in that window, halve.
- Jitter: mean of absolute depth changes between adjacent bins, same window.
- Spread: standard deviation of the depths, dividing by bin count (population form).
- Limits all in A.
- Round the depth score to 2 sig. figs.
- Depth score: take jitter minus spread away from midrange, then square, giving 25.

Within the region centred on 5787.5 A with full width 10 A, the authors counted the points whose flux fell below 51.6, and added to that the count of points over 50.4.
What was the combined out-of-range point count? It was 12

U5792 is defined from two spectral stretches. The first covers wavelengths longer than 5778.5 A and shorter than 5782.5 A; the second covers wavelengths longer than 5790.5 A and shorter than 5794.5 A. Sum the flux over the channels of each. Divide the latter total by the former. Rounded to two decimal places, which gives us 1.01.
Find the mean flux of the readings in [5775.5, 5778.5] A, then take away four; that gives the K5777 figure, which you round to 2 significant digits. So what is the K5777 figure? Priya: 53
